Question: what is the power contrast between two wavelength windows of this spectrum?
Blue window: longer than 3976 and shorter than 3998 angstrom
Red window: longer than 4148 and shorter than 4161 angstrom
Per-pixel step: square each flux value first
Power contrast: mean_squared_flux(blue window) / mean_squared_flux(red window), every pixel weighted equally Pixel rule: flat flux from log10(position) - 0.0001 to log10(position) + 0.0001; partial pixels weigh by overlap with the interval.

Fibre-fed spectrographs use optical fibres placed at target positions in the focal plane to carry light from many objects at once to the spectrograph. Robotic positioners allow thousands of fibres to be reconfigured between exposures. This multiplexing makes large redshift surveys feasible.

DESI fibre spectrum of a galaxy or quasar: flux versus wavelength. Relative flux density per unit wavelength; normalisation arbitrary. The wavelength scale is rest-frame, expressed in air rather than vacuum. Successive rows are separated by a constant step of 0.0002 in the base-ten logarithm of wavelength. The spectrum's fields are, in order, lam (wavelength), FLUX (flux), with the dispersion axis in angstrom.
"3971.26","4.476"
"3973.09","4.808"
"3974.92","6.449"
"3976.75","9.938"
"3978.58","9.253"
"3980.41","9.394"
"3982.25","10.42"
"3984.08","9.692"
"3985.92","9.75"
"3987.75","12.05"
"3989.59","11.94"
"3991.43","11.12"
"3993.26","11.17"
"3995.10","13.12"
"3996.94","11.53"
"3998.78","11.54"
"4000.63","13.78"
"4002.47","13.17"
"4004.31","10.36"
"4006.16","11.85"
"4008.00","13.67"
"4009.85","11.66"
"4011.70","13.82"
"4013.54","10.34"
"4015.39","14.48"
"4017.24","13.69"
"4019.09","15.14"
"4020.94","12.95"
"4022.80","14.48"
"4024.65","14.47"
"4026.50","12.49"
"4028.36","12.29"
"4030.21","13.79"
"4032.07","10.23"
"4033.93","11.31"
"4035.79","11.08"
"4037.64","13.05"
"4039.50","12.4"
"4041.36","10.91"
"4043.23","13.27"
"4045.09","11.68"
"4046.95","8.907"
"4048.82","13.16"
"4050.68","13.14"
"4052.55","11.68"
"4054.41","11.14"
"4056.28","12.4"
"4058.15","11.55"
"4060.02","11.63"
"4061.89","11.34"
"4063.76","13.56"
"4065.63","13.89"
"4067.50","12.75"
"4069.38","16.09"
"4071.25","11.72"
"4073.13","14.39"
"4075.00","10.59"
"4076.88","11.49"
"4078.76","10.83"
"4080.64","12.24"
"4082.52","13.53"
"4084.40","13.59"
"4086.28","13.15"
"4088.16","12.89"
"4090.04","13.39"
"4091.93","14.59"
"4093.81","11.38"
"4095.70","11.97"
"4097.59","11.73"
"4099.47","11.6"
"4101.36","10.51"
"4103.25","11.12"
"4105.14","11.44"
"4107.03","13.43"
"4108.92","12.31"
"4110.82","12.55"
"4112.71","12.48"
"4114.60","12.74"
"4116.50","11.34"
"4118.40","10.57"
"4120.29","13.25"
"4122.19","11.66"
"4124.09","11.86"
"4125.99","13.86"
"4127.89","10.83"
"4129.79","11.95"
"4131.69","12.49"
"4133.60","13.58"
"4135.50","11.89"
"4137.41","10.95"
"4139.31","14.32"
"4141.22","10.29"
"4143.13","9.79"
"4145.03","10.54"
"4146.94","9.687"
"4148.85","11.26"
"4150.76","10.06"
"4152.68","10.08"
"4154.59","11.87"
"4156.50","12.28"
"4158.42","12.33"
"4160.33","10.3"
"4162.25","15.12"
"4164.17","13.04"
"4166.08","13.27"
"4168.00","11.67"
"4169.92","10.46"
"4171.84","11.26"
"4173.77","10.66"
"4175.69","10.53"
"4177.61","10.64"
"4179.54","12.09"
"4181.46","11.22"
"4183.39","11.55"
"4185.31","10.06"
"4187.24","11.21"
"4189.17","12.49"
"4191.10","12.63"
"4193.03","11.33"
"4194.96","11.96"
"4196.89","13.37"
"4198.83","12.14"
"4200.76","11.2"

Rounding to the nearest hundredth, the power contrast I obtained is 0.94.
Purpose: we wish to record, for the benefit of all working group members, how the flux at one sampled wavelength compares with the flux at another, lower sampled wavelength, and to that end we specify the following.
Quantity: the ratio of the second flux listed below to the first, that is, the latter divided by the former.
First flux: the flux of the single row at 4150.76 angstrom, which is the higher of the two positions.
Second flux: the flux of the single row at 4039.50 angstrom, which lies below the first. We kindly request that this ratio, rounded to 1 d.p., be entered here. 1.2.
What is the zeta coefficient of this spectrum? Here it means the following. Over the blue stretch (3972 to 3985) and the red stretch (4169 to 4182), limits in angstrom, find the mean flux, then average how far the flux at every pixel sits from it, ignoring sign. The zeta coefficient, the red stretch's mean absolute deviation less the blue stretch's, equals -1.21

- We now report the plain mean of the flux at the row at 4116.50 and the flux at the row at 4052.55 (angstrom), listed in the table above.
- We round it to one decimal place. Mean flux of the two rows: 11.5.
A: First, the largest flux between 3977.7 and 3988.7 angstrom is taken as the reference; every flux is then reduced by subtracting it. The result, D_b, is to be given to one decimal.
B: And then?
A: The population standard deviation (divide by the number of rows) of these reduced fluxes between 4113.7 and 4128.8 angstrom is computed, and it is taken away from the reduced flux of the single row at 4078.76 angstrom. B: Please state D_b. -2.3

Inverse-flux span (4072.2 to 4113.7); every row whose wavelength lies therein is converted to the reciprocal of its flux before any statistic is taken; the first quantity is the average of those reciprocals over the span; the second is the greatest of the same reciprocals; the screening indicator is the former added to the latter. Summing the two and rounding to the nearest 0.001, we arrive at 0.177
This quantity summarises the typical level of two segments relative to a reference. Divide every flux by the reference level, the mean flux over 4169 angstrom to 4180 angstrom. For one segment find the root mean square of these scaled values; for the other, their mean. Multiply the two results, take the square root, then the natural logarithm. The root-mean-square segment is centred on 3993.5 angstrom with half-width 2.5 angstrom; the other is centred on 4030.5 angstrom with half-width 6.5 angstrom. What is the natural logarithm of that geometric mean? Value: 0.10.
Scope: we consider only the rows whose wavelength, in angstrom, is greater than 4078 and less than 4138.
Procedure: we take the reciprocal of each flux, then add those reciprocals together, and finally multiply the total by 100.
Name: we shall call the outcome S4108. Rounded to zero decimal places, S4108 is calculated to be 263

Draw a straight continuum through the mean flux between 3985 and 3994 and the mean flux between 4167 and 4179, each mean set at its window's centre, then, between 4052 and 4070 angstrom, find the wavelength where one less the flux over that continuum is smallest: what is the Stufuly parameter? 4069.38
